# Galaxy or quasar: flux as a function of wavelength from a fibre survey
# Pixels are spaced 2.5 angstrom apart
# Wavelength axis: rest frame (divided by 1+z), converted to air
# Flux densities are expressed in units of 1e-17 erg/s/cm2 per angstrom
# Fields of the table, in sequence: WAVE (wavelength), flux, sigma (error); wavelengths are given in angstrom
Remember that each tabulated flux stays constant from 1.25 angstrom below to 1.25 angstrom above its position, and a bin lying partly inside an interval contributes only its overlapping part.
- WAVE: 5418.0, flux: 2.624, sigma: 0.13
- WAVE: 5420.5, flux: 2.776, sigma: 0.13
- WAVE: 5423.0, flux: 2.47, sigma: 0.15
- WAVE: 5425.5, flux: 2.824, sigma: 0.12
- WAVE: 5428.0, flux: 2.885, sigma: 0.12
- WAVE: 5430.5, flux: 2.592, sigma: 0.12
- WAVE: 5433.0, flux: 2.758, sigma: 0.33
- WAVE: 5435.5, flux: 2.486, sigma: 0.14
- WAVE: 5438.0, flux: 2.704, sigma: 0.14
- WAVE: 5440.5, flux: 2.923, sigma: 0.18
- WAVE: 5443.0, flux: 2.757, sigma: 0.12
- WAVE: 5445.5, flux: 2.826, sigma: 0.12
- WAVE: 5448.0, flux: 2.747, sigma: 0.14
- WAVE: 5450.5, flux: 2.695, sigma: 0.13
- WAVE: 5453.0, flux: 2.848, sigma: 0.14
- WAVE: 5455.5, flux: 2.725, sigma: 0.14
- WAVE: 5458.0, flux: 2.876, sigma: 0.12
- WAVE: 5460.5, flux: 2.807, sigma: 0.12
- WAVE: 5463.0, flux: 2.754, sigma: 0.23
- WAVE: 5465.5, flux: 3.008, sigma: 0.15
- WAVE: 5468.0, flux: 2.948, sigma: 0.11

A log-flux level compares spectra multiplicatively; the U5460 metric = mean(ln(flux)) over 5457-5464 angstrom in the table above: 1.03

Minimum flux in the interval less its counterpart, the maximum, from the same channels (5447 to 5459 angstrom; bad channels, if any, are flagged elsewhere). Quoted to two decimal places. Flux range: -0.18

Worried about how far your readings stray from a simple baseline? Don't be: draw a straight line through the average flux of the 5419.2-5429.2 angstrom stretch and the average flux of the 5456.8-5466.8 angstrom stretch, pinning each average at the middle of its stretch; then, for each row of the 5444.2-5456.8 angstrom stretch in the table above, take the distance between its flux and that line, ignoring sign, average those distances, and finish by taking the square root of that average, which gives 0.26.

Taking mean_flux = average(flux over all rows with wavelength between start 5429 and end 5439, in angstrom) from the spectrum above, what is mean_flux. 2.64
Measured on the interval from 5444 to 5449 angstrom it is 2.79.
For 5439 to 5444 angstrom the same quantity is 2.84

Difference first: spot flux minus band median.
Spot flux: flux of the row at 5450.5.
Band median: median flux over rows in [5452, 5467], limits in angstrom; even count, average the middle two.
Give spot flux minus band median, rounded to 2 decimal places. -0.13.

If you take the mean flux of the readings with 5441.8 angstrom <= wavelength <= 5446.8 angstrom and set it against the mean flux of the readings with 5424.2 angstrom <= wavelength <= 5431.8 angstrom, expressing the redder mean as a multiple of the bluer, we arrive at 1.01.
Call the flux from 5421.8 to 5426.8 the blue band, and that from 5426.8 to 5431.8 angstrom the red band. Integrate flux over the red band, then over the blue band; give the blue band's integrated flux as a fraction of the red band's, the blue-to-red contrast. 0.97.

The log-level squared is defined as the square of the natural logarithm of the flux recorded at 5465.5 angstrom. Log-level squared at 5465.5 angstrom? 1.21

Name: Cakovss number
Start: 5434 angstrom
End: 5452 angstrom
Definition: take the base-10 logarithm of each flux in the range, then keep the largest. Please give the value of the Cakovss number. 0.466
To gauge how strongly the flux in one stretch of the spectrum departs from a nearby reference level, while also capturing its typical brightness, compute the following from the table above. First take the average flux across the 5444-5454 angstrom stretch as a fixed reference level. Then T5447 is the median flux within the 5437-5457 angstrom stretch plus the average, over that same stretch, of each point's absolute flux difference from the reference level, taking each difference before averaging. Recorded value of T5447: 2.82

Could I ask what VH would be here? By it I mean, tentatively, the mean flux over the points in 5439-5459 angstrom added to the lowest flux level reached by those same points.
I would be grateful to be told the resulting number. 5.49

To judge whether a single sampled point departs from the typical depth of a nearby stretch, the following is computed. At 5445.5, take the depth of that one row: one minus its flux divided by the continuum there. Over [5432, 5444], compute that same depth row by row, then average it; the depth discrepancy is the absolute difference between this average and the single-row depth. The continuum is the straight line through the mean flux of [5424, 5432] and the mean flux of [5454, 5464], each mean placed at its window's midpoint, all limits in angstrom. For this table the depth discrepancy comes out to 0.034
